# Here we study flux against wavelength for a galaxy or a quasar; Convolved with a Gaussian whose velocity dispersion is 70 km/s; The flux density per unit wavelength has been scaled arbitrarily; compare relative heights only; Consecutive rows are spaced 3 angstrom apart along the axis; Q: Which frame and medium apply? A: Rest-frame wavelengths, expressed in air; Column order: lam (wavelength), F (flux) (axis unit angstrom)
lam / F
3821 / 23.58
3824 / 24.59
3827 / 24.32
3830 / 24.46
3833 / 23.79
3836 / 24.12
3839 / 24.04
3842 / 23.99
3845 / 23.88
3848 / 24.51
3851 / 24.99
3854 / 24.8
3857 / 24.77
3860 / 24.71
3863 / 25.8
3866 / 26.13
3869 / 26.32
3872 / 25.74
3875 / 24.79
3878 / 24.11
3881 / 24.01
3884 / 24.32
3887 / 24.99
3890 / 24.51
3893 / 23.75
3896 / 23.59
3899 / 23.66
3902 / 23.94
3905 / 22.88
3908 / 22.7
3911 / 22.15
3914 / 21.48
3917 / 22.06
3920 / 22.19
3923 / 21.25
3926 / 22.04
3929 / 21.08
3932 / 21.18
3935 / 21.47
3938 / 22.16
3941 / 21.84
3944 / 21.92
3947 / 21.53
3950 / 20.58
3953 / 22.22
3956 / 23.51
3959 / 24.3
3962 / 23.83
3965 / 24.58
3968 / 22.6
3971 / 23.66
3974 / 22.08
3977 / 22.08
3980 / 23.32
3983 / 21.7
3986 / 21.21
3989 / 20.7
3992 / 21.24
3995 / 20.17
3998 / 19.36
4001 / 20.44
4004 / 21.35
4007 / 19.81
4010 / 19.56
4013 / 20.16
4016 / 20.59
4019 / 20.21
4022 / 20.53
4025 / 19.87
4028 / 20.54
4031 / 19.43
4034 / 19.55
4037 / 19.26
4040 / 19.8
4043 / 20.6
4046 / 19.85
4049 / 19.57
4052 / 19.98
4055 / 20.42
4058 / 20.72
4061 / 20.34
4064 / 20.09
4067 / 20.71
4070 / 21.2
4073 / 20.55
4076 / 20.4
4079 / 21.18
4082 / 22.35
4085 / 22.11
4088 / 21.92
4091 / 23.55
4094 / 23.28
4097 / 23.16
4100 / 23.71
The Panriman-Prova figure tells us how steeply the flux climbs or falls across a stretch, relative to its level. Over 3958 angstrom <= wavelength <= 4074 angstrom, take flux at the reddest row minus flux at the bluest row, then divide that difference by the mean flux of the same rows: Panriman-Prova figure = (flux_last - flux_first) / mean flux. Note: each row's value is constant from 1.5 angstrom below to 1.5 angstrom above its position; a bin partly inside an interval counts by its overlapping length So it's -0.18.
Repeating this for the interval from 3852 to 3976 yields -0.12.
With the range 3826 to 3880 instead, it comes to -0.01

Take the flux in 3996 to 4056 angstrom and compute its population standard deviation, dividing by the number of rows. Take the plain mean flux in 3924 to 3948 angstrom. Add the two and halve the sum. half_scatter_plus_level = 11.1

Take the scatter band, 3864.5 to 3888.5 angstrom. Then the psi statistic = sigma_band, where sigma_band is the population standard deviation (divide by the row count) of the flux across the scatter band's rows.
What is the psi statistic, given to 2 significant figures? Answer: 0.85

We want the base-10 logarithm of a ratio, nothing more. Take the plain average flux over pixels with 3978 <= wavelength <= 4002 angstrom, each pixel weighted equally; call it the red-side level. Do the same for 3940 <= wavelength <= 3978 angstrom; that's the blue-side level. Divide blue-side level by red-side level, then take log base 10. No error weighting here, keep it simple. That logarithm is 0.033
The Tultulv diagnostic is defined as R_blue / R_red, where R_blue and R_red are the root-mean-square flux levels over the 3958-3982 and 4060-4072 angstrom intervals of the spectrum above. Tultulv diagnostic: 1.13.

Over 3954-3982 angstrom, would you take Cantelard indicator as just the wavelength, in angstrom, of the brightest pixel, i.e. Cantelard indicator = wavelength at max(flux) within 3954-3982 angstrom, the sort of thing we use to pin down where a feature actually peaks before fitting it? 3965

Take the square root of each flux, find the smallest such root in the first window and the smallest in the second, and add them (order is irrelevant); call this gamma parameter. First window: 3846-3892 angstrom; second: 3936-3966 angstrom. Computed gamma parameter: 9.44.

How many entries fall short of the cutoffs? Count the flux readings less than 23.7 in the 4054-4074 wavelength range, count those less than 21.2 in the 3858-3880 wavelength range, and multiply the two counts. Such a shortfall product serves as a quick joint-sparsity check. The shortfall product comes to 0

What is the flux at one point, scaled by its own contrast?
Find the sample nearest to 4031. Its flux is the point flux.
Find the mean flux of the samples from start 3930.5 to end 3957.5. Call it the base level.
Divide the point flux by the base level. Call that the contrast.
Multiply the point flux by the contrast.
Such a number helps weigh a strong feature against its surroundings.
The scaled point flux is 17.3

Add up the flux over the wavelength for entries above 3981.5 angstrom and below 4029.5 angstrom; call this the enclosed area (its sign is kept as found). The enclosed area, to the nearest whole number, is 982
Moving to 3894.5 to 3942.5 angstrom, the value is 1067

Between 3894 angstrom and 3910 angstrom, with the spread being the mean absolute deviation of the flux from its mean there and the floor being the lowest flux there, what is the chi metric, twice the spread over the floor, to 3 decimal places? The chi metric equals 0.040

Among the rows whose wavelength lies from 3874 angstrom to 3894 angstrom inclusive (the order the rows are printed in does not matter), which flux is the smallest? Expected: 23.75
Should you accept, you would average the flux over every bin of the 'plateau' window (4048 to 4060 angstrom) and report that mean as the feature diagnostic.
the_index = 20.2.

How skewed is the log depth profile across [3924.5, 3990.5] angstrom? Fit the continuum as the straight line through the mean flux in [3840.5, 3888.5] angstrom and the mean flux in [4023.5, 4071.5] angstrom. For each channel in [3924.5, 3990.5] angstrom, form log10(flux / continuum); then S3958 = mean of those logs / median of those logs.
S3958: 0.51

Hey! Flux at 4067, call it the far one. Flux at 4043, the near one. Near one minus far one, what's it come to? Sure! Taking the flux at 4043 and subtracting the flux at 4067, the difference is 0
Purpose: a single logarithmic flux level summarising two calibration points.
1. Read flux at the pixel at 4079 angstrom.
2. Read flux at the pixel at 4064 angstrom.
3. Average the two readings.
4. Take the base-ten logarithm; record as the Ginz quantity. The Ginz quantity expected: 1.31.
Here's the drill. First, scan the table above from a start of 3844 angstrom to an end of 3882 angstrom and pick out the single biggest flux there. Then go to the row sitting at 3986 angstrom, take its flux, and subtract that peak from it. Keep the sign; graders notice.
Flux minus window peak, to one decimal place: -5.1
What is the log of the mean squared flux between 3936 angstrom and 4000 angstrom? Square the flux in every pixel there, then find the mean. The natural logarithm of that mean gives 6.20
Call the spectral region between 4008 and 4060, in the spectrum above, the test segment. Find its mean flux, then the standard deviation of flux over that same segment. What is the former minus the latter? 19.6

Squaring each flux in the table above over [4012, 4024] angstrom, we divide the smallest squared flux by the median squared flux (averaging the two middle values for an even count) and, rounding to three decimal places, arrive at 0.979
